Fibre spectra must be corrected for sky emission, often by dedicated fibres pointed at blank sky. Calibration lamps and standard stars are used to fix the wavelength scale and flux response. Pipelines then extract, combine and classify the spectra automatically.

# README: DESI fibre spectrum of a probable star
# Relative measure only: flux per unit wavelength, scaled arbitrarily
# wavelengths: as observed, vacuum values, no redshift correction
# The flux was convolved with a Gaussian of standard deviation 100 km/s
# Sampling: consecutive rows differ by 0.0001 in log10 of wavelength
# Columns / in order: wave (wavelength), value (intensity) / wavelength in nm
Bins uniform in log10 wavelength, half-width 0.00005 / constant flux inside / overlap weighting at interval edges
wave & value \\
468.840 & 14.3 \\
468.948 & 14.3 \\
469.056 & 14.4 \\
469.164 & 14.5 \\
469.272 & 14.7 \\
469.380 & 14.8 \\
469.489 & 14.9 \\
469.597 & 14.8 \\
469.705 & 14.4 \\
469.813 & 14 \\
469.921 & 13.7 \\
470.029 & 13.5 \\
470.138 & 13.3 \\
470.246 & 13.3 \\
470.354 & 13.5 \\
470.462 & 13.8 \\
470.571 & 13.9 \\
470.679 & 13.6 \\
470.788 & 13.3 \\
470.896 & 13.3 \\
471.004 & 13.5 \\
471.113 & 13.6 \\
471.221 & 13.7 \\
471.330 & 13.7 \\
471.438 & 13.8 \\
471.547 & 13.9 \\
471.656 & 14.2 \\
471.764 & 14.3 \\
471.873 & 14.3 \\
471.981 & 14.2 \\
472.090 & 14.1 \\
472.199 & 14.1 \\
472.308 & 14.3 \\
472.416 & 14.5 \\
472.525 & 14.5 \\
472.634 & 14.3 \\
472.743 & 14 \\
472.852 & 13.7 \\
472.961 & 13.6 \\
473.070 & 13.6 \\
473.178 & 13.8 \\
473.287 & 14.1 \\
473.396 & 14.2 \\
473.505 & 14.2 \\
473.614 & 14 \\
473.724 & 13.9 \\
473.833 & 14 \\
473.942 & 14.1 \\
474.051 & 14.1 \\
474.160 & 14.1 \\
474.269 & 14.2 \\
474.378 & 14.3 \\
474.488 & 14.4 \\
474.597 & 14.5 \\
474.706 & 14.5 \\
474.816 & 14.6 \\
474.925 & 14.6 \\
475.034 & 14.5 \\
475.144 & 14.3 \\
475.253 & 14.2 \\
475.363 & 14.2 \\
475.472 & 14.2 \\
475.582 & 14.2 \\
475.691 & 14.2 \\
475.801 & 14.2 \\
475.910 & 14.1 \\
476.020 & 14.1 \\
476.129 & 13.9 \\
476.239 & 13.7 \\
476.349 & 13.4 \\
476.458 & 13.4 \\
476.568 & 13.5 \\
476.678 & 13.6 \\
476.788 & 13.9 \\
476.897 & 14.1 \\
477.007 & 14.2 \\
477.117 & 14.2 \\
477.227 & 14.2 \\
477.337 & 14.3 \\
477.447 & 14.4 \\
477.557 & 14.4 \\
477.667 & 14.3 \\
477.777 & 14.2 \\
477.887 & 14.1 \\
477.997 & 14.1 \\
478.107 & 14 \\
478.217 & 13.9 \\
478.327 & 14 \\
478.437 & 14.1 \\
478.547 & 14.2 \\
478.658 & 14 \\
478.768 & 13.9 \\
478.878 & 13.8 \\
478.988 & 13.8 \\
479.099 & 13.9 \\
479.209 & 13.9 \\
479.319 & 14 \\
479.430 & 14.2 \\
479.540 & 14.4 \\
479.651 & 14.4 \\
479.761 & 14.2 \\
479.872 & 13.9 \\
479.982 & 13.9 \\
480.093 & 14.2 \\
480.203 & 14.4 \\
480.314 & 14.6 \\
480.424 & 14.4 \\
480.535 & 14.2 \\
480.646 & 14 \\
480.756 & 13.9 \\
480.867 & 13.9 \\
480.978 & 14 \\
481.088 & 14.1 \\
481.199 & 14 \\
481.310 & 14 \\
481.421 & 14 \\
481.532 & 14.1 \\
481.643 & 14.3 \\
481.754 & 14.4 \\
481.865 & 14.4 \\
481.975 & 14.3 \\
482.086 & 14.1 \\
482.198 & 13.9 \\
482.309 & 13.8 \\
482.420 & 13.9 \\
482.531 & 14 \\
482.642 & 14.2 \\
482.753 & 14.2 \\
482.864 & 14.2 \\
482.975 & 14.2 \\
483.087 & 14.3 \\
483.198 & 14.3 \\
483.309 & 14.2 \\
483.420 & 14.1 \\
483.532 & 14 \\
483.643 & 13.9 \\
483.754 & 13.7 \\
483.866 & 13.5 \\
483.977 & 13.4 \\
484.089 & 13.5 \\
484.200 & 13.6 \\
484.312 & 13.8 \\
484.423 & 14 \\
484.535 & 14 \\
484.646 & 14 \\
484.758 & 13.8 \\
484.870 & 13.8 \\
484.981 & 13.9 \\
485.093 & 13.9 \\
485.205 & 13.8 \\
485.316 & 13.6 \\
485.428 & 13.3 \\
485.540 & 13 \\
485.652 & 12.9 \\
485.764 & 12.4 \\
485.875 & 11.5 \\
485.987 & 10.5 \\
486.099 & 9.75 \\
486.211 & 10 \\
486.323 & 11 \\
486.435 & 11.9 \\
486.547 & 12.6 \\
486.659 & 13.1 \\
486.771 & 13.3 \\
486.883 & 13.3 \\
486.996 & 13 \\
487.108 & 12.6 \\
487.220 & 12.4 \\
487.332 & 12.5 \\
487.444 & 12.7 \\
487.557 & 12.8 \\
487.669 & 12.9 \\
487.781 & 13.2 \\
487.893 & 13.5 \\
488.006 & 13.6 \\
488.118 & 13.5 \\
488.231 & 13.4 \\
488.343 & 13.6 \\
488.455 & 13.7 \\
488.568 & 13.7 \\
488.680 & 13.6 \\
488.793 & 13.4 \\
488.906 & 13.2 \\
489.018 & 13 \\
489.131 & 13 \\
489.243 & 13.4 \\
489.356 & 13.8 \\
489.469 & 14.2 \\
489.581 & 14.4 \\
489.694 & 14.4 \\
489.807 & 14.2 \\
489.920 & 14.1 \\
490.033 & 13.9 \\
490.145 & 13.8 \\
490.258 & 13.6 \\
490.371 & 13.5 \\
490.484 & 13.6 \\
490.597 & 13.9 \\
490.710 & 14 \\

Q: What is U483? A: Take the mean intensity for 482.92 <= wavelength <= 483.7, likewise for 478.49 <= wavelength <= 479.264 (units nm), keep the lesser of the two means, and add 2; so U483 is 15.9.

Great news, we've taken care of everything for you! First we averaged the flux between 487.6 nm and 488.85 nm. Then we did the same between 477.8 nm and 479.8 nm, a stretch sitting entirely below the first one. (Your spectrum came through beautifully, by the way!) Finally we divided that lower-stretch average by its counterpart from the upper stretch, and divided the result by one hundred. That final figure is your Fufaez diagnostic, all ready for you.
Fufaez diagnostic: 0.0104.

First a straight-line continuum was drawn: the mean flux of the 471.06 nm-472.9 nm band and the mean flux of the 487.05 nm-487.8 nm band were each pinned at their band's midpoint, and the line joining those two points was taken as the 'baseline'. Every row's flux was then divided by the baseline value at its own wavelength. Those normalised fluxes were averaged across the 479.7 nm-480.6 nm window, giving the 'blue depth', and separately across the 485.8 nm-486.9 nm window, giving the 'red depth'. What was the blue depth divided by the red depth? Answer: 1.17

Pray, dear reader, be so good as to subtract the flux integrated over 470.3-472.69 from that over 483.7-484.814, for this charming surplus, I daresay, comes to -18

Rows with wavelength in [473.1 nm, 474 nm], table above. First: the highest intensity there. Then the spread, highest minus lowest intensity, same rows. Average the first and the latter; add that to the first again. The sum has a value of 21.5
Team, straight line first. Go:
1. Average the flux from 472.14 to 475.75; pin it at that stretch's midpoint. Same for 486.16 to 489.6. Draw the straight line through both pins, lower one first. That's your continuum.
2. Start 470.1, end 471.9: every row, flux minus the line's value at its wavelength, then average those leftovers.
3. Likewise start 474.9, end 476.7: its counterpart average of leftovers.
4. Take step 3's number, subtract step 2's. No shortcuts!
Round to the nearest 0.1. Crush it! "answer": 0.7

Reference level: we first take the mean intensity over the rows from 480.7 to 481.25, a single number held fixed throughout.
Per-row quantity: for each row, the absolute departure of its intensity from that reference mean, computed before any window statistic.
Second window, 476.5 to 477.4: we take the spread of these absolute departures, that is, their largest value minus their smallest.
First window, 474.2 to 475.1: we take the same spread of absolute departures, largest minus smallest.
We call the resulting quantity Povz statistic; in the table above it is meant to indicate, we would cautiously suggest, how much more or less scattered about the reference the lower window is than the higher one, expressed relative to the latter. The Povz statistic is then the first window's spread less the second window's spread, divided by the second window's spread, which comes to 0.0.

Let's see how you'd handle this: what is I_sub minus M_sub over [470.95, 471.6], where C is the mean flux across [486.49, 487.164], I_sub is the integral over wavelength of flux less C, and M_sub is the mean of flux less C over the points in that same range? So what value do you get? -0.25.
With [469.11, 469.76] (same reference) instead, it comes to -0.60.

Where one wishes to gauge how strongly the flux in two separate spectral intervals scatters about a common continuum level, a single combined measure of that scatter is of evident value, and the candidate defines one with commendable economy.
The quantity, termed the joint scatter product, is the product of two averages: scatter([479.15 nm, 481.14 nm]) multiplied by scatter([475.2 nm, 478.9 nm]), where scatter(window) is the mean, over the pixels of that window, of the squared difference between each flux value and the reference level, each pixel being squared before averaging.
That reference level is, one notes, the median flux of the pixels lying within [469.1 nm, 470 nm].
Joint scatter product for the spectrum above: 0.10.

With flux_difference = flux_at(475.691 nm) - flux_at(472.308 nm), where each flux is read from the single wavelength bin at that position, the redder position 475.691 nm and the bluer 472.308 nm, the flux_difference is -0.1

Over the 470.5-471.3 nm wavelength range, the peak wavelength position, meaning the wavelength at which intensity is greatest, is 470.571 nm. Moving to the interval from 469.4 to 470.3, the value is 469.489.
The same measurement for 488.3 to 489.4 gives 489.356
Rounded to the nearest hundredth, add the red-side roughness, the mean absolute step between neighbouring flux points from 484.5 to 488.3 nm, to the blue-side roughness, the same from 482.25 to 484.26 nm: 0.41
